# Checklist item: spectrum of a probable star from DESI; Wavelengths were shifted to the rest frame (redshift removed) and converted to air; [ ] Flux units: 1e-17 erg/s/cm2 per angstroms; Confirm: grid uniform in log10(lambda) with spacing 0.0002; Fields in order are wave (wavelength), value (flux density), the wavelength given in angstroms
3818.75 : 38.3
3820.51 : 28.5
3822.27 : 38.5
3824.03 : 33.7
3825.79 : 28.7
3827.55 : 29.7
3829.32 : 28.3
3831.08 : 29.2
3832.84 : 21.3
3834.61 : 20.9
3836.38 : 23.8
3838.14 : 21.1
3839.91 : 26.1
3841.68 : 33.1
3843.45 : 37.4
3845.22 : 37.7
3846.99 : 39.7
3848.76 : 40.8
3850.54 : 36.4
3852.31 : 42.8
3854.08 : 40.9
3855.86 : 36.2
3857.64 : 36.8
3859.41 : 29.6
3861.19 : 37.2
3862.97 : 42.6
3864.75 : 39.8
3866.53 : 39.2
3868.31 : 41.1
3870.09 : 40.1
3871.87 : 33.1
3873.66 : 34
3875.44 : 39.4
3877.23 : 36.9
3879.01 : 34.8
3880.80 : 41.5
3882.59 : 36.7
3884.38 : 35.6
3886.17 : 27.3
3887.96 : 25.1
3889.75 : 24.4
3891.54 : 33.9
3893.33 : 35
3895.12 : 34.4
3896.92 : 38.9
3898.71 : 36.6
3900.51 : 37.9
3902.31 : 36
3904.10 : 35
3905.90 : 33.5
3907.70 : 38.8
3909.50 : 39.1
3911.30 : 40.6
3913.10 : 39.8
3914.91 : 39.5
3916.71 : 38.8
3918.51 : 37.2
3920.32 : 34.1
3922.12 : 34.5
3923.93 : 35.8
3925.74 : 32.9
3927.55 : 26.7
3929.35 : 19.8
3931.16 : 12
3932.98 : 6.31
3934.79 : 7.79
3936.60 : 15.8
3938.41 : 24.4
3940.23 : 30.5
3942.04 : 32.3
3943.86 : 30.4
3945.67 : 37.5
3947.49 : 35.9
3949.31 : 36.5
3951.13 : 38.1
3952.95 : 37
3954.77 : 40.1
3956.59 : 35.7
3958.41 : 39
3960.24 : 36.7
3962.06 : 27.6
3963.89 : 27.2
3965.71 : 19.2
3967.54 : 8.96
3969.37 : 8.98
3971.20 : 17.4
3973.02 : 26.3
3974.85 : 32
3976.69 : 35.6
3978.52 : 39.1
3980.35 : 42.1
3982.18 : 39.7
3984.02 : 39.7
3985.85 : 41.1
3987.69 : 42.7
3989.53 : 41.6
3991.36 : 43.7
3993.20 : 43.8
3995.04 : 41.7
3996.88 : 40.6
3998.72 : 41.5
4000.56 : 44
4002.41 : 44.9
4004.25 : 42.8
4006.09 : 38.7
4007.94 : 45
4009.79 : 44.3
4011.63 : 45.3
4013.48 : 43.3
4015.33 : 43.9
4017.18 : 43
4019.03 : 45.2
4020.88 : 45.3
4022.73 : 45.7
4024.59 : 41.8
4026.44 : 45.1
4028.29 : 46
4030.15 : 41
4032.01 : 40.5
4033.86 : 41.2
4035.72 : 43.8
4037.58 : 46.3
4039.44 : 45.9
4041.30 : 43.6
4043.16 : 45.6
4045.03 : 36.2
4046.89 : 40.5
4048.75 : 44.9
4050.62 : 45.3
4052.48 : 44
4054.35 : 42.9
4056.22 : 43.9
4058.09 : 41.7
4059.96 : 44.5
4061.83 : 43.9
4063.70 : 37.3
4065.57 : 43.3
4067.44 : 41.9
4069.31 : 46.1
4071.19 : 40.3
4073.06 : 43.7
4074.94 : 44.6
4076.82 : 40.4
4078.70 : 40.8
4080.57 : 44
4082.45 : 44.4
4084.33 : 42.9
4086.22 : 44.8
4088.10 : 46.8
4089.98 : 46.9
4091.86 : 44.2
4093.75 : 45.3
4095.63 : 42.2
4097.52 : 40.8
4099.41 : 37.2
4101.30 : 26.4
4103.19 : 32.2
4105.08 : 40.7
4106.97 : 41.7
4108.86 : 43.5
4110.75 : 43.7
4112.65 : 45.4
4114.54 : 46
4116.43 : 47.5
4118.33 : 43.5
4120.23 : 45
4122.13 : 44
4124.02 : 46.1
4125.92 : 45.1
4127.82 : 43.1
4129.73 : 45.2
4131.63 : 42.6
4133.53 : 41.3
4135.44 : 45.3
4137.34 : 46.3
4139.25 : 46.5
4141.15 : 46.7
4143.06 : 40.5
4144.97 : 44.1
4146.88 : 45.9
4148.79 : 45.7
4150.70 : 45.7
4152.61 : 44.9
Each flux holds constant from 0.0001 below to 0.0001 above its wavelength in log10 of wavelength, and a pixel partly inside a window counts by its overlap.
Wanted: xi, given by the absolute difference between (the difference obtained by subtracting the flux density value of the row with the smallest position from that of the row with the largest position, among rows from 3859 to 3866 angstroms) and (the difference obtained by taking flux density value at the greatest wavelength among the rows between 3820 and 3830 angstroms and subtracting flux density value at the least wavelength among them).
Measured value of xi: 10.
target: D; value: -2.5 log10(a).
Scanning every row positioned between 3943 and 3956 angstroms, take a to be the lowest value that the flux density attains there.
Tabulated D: -3.7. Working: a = 30.4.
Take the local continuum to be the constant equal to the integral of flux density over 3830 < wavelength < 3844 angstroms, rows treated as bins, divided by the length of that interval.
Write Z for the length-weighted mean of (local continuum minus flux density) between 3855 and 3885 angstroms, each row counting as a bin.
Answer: -11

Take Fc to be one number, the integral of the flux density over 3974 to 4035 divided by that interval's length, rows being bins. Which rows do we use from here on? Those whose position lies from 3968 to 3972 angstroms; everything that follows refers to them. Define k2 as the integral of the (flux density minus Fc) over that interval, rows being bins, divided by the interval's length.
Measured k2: -29.6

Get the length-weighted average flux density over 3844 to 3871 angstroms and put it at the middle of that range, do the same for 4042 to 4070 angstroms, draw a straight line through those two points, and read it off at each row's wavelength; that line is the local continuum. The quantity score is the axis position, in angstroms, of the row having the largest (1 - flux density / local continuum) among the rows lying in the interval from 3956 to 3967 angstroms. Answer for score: 3965.71 angstroms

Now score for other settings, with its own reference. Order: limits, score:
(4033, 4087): 4045.03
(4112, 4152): 4143.06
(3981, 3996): 3984.02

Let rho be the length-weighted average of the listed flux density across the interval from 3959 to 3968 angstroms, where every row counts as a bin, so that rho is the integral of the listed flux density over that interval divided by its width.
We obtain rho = 25.2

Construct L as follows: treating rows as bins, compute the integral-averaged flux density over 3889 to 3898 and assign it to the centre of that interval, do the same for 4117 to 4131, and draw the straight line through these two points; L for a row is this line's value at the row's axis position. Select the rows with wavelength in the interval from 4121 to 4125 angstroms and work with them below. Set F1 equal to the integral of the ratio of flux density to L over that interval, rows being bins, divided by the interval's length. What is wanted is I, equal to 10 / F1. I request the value 9.9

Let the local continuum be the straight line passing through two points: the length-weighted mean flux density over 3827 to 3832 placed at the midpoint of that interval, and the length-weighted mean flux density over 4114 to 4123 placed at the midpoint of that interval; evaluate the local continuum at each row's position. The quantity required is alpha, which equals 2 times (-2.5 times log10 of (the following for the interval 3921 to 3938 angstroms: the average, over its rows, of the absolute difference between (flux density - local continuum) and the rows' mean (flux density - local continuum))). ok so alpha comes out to -5.0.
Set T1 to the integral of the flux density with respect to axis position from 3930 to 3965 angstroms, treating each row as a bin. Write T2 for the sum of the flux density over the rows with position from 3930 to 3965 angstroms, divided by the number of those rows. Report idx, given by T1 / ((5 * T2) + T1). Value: 0.875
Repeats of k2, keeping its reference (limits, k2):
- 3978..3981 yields -1.5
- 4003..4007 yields -1.1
